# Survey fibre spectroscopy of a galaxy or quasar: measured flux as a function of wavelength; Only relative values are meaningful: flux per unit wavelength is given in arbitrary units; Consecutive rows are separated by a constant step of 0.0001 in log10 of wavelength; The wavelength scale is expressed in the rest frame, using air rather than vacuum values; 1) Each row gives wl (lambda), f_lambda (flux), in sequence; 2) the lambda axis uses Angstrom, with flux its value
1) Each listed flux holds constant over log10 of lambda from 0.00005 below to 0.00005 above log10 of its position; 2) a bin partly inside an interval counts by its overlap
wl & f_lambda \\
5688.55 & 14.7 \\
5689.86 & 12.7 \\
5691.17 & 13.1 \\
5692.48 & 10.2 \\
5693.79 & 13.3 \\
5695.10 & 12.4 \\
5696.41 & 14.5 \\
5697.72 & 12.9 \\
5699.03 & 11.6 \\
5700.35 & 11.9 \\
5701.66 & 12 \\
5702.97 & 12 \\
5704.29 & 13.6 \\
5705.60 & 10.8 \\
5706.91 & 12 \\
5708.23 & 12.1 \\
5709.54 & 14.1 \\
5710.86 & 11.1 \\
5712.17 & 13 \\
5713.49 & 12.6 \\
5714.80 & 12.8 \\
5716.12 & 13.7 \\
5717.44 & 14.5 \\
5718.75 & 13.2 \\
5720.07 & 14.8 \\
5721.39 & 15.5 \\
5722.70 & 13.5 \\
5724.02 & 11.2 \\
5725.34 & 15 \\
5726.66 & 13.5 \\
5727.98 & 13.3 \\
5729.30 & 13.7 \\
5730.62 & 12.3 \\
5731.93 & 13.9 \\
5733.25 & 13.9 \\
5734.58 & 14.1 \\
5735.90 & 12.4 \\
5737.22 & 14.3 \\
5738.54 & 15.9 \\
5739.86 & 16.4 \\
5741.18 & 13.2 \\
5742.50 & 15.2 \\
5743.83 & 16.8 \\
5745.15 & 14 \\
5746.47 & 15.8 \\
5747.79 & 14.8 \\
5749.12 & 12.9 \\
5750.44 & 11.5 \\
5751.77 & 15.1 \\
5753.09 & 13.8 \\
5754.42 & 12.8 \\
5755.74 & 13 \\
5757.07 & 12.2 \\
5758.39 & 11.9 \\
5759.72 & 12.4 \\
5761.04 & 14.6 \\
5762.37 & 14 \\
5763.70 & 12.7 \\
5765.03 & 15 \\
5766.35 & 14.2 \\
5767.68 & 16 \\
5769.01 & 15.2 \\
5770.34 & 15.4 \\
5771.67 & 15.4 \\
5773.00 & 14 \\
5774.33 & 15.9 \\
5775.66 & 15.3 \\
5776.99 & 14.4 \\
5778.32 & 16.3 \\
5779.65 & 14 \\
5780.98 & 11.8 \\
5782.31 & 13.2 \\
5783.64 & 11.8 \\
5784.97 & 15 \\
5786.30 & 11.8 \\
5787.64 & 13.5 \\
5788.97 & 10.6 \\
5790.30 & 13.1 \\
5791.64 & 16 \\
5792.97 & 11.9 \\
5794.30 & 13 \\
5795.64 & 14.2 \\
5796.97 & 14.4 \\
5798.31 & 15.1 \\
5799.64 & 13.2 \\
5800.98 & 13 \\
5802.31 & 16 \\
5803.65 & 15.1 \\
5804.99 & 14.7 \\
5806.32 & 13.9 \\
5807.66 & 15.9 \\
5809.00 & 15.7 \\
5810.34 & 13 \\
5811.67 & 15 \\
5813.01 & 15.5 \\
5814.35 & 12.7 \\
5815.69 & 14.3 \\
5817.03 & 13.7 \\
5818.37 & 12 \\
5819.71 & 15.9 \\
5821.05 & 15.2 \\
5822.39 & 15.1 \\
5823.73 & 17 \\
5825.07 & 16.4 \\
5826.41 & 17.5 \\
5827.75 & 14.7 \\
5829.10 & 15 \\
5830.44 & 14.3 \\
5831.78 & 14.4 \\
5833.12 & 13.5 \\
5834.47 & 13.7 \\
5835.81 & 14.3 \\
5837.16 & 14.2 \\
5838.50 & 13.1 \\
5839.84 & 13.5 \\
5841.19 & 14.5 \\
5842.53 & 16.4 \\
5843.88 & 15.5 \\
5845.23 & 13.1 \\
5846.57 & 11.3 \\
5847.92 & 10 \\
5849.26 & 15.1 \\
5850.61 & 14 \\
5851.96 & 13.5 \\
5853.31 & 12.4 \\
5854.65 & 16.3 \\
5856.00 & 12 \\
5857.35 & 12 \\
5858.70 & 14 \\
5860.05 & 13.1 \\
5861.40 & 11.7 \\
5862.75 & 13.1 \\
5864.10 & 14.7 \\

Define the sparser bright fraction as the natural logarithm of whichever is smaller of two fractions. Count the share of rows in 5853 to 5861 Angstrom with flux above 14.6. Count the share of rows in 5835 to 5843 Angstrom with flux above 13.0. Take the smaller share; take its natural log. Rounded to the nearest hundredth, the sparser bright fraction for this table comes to -1.79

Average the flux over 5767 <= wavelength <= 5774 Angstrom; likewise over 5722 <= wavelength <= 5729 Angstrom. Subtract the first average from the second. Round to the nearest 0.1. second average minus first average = -1.9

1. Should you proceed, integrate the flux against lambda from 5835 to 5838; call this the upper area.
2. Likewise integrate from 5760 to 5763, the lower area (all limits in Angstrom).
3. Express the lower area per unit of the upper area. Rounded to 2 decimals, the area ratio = 0.99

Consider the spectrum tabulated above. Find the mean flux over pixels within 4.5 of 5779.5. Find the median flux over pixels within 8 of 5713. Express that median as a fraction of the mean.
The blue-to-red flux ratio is 0.93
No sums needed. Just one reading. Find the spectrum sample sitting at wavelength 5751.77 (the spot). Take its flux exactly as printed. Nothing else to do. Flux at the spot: 15.1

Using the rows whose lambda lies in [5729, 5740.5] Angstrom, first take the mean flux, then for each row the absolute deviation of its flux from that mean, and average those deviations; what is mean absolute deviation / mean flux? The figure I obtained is 0.07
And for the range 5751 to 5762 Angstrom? 0.07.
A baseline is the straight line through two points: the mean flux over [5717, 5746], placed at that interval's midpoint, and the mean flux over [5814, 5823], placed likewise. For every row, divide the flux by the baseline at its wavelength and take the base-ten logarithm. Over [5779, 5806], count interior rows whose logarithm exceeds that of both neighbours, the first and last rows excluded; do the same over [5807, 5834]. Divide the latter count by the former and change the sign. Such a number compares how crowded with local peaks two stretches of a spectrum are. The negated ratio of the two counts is -1.17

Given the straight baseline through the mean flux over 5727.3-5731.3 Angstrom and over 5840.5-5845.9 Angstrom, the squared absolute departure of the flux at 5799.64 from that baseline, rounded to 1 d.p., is 1.0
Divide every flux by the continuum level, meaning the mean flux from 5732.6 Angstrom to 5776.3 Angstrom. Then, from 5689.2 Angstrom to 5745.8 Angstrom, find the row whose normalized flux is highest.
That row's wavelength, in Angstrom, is 5743.83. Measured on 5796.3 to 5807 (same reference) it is 5802.31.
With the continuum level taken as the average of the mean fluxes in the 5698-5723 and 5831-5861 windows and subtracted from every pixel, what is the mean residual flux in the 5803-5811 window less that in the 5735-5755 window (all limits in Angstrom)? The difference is 0.39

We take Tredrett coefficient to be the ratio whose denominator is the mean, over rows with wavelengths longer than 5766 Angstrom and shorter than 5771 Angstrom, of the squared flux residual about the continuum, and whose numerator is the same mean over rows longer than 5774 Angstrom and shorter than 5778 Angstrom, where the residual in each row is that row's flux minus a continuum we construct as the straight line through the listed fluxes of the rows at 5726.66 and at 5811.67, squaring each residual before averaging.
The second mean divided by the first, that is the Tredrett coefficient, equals 0.8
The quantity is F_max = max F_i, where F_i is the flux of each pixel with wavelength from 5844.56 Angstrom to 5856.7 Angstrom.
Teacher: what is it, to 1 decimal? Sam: 16.3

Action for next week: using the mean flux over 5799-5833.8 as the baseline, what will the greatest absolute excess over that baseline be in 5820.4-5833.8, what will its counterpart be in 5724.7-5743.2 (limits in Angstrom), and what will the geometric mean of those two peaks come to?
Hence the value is 2.59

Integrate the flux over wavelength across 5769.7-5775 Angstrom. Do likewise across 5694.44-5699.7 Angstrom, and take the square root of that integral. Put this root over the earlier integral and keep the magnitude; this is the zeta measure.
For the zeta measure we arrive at 0.102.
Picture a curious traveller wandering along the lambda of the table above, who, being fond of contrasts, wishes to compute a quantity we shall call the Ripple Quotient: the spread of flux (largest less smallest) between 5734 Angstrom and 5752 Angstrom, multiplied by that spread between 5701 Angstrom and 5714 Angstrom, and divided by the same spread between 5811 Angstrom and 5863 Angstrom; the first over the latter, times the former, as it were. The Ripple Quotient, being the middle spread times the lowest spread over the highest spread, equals 2.3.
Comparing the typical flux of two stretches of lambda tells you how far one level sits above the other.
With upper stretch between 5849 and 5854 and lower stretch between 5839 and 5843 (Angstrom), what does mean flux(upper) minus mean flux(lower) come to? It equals -1.0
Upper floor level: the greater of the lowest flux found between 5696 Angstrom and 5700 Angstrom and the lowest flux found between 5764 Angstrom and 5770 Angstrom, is 14.2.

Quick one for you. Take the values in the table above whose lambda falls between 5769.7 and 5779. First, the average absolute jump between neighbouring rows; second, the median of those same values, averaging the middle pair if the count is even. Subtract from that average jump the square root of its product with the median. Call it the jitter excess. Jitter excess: -3.0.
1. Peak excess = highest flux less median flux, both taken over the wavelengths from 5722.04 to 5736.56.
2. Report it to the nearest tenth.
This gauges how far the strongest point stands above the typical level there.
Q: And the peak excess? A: 1.5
